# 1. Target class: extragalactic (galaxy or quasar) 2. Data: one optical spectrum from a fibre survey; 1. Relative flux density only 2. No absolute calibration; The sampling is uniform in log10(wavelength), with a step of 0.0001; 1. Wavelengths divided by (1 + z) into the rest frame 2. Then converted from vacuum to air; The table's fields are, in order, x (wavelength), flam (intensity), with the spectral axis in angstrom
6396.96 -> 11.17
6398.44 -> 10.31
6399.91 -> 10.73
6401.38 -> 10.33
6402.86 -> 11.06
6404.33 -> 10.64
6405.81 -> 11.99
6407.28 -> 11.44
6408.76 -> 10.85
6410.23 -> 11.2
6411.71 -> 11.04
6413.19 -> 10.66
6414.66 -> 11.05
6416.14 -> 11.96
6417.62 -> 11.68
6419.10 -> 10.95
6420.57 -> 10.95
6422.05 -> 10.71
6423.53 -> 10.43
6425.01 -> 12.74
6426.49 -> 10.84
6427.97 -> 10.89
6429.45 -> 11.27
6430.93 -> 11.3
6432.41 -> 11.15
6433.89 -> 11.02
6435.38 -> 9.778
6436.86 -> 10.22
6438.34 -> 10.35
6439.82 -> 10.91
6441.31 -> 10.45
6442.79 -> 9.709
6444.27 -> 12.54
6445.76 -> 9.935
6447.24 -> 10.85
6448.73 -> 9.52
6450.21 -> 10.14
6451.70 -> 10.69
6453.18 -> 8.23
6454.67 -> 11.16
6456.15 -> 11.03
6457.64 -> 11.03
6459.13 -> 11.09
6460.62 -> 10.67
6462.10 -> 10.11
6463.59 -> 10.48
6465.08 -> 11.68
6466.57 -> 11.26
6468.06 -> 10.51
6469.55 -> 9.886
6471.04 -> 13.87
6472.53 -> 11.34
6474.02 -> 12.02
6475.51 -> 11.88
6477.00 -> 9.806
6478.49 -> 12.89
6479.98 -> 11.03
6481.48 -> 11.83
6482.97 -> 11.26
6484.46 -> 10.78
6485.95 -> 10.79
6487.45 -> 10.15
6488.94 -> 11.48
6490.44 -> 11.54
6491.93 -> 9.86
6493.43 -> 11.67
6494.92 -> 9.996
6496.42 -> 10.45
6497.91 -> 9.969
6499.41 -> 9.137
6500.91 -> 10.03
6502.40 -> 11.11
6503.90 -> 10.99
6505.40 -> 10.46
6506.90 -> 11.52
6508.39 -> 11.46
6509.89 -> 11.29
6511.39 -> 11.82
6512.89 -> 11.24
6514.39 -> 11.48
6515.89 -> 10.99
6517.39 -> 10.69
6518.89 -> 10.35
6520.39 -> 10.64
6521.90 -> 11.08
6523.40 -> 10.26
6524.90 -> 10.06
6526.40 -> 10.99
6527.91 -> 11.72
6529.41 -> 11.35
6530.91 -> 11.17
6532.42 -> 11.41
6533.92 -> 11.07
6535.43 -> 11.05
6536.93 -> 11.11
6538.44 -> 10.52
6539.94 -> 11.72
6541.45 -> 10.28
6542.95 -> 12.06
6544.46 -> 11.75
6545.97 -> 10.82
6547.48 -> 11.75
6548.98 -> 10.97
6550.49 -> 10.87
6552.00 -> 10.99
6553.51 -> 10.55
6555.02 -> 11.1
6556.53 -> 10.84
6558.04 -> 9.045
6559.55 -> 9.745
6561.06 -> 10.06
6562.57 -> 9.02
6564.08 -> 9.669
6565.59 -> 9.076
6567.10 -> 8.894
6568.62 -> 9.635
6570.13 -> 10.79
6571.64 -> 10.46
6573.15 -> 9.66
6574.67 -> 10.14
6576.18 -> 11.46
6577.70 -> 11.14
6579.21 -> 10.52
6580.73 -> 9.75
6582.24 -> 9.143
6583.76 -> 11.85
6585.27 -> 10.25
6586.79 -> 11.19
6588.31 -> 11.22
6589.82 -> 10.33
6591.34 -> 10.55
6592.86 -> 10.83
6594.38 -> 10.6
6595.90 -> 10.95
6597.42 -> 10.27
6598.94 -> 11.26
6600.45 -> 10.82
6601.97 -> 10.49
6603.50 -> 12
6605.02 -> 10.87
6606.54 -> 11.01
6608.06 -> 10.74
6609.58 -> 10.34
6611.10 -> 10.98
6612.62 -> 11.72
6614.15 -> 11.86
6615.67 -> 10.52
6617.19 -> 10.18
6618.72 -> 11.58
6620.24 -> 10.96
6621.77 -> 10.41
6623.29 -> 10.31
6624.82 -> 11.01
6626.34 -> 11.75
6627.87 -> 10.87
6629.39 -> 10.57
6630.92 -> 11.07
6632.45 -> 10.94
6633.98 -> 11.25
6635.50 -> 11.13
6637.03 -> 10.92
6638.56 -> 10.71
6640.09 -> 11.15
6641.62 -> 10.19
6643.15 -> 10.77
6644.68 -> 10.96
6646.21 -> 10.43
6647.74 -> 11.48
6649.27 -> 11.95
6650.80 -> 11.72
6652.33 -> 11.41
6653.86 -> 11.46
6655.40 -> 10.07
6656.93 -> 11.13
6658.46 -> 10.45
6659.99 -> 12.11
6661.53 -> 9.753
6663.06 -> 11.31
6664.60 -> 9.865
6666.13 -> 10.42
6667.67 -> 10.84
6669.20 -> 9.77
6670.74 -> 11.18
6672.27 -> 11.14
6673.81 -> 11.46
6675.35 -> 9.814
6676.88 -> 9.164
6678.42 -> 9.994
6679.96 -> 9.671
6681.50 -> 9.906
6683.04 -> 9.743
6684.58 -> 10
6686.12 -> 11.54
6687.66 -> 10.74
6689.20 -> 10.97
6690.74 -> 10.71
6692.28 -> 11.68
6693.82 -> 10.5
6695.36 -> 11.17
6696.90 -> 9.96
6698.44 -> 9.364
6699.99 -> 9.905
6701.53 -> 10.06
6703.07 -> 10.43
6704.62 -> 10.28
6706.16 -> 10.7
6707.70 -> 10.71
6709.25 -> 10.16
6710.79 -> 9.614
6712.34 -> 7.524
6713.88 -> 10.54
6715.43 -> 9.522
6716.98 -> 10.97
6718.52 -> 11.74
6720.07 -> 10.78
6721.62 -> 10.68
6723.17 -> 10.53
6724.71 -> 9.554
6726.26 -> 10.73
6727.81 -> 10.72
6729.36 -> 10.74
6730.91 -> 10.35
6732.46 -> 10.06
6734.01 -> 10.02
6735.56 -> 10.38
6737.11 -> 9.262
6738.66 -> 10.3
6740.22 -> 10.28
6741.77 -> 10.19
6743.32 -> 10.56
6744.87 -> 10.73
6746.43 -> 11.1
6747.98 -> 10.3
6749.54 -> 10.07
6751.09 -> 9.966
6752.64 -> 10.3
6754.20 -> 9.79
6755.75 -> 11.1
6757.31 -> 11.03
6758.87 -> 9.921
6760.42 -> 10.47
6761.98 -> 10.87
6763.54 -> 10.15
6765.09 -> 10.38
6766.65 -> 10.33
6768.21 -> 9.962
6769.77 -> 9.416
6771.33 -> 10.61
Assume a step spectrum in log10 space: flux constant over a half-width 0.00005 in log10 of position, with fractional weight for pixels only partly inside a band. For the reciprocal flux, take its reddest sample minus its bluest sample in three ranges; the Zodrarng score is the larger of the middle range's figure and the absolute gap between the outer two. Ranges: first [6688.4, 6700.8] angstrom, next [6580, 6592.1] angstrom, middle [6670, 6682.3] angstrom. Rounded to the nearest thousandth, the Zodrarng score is 0.018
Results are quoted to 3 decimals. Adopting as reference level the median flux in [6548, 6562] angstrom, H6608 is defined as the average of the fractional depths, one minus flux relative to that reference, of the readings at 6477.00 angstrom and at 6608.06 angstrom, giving 0.052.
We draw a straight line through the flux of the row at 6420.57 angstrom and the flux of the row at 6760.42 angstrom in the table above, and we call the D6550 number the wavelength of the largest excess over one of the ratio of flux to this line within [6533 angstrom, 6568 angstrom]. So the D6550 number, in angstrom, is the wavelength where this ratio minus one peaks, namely 6542.95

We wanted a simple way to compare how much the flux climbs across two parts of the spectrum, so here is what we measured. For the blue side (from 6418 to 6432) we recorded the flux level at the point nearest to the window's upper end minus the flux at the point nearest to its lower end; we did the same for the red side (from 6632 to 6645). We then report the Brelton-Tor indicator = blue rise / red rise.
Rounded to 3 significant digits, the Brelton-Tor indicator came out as 17.5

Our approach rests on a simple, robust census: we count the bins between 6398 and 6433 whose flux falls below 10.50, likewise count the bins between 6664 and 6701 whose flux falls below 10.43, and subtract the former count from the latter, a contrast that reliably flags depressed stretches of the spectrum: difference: 10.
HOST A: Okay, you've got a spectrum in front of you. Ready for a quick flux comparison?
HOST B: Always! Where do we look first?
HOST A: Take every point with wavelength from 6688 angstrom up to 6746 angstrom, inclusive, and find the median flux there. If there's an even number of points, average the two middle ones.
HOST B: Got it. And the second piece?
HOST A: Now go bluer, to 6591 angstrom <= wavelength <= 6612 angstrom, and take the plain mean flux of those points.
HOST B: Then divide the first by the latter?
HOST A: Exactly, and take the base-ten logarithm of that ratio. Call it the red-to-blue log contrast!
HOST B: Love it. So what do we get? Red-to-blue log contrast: -0.017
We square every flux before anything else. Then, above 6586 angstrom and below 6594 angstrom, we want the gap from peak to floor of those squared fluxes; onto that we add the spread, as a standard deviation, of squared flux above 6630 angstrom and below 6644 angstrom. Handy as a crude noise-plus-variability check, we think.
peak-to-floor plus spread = 26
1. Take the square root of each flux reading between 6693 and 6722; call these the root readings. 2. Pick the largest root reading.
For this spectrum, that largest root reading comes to 3.43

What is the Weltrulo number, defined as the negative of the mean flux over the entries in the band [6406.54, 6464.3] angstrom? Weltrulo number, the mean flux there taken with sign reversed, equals -10.80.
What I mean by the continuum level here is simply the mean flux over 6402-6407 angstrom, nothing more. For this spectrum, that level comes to 11.2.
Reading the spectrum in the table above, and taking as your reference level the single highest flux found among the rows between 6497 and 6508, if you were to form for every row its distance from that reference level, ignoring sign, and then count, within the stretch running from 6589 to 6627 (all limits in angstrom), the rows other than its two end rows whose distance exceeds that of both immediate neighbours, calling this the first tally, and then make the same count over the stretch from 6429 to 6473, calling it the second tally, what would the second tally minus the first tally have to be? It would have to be 0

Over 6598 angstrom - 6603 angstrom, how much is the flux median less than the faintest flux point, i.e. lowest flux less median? -0.33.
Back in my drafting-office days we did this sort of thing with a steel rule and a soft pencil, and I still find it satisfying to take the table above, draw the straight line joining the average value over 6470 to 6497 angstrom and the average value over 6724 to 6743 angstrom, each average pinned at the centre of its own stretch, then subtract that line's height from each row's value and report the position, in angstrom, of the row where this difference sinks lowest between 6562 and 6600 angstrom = 6567.10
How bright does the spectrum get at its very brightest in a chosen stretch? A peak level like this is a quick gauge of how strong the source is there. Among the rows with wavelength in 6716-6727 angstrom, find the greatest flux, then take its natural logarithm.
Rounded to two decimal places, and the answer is 2.46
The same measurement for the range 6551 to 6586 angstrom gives 2.47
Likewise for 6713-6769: 2.46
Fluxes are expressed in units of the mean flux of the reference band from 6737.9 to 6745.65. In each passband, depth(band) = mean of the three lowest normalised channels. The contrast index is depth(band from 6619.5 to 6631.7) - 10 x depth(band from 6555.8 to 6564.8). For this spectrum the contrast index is -7.88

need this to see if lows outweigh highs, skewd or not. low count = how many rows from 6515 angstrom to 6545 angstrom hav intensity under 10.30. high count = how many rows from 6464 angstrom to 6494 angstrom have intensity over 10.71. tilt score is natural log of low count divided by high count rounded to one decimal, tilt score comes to -1.6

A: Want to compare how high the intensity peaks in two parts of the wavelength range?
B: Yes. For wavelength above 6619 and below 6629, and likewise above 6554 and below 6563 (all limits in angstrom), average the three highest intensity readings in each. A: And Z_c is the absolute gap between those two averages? 0.57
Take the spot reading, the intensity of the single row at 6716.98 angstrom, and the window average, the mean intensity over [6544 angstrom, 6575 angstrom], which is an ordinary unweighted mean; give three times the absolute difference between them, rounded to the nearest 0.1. 2.1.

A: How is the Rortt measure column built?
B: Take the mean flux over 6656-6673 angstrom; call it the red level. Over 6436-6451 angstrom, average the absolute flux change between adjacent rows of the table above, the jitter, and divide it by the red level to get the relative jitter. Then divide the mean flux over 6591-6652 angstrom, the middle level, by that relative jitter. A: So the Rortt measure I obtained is 104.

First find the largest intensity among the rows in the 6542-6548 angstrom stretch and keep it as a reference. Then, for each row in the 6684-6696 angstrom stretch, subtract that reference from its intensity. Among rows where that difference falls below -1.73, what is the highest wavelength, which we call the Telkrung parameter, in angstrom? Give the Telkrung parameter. 6684.58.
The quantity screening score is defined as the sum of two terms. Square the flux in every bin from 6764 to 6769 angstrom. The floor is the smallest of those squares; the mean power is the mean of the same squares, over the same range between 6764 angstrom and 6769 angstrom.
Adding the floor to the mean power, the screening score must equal 204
